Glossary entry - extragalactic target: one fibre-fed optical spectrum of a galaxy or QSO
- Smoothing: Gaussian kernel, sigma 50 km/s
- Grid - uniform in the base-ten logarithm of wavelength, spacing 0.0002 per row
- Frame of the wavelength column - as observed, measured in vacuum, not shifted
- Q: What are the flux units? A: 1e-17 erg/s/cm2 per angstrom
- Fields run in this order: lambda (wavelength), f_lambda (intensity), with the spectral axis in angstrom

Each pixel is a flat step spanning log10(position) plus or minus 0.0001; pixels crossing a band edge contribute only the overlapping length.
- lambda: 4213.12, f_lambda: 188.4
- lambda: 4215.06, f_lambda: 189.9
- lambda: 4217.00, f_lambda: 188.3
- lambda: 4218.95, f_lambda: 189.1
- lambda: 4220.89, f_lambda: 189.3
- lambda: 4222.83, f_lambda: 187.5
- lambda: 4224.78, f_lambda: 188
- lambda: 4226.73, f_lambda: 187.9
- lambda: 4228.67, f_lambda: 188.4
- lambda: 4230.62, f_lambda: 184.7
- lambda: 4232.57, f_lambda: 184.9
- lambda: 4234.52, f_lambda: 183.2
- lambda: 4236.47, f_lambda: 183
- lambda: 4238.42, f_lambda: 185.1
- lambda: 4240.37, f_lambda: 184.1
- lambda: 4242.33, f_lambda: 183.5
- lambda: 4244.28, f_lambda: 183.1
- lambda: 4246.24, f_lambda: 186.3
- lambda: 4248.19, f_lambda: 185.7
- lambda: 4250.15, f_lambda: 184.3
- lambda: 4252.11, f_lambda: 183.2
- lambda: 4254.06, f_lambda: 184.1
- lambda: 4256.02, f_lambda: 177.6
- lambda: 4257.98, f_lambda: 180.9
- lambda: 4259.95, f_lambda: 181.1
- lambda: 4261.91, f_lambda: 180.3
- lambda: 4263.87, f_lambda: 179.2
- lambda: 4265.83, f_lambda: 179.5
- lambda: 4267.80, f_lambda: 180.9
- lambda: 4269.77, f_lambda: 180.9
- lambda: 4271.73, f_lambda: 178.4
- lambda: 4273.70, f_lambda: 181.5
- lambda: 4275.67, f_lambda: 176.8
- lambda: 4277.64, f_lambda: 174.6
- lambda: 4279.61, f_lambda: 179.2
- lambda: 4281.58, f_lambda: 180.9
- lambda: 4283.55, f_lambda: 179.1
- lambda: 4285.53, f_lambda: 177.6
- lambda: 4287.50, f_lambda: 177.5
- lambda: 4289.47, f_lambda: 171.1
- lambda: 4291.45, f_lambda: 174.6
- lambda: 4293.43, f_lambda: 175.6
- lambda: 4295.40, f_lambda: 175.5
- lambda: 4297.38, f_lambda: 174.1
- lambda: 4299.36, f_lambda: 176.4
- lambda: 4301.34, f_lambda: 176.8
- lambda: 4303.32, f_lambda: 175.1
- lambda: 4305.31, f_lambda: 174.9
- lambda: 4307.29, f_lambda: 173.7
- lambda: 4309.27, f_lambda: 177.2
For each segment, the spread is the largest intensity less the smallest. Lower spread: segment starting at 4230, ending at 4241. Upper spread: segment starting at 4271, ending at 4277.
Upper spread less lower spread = 2.6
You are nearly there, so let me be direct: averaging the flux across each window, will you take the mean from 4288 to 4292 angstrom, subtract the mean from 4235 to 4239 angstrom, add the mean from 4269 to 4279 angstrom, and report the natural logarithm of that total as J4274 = 5.12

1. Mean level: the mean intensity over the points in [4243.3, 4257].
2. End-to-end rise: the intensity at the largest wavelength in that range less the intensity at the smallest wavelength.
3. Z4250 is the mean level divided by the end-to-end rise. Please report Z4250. -33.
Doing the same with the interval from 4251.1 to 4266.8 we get -49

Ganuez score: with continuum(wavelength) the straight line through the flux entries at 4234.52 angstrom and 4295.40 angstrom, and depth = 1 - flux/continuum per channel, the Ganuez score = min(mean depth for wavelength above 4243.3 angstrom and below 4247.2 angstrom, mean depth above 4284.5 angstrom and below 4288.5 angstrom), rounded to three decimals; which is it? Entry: -0.016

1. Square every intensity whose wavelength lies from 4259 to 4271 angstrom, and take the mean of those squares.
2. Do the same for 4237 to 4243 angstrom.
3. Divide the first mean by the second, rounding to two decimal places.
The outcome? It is 0.96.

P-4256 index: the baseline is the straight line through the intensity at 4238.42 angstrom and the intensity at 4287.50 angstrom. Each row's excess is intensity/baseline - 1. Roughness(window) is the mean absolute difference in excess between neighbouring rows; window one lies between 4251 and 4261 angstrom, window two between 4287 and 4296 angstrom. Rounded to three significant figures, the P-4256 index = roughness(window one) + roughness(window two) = 0.0319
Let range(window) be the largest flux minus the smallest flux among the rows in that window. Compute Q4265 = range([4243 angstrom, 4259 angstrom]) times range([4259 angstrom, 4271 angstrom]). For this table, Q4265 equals 17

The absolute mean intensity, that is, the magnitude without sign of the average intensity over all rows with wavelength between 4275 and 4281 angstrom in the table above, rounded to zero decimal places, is 177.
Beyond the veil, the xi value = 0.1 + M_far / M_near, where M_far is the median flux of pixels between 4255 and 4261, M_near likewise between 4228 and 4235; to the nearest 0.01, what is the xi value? 1.08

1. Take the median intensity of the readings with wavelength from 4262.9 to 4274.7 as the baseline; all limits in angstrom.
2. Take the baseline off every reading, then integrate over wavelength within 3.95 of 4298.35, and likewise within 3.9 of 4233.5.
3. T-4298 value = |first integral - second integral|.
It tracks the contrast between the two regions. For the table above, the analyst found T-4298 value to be 65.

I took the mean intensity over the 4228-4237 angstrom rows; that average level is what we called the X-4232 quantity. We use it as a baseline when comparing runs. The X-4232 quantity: 185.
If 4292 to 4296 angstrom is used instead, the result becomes 176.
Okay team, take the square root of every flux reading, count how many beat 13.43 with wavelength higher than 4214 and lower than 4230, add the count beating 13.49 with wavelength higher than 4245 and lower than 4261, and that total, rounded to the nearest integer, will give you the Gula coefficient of 13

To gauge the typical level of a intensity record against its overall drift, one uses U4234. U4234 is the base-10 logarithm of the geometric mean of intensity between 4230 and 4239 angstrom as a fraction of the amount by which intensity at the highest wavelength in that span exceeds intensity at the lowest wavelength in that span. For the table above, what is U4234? 2.66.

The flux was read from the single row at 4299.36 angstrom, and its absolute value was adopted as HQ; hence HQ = 176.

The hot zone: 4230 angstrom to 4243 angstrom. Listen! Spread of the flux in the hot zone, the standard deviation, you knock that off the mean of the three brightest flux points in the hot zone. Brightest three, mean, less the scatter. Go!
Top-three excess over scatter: 184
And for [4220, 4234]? 187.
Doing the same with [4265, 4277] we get 179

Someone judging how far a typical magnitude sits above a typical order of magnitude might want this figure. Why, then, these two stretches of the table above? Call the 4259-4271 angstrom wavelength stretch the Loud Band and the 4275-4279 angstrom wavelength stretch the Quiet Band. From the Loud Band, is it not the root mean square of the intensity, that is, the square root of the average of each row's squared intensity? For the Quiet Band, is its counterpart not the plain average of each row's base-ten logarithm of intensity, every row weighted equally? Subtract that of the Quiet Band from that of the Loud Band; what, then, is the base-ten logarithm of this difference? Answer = 2.25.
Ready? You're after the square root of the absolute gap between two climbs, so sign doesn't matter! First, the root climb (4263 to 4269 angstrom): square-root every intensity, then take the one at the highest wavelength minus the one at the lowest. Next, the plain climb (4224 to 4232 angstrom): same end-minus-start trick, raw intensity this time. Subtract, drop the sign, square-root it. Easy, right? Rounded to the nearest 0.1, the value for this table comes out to 1.8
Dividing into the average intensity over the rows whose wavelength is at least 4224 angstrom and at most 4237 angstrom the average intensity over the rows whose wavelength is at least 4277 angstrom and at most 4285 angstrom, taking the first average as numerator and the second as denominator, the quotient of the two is 1.04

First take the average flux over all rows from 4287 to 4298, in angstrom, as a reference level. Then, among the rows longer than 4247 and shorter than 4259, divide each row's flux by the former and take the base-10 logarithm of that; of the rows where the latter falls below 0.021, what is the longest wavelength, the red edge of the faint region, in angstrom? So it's 4257.98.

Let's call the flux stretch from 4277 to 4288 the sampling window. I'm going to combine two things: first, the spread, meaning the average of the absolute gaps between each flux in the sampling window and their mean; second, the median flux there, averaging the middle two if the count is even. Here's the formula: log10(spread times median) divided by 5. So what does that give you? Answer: 0.49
